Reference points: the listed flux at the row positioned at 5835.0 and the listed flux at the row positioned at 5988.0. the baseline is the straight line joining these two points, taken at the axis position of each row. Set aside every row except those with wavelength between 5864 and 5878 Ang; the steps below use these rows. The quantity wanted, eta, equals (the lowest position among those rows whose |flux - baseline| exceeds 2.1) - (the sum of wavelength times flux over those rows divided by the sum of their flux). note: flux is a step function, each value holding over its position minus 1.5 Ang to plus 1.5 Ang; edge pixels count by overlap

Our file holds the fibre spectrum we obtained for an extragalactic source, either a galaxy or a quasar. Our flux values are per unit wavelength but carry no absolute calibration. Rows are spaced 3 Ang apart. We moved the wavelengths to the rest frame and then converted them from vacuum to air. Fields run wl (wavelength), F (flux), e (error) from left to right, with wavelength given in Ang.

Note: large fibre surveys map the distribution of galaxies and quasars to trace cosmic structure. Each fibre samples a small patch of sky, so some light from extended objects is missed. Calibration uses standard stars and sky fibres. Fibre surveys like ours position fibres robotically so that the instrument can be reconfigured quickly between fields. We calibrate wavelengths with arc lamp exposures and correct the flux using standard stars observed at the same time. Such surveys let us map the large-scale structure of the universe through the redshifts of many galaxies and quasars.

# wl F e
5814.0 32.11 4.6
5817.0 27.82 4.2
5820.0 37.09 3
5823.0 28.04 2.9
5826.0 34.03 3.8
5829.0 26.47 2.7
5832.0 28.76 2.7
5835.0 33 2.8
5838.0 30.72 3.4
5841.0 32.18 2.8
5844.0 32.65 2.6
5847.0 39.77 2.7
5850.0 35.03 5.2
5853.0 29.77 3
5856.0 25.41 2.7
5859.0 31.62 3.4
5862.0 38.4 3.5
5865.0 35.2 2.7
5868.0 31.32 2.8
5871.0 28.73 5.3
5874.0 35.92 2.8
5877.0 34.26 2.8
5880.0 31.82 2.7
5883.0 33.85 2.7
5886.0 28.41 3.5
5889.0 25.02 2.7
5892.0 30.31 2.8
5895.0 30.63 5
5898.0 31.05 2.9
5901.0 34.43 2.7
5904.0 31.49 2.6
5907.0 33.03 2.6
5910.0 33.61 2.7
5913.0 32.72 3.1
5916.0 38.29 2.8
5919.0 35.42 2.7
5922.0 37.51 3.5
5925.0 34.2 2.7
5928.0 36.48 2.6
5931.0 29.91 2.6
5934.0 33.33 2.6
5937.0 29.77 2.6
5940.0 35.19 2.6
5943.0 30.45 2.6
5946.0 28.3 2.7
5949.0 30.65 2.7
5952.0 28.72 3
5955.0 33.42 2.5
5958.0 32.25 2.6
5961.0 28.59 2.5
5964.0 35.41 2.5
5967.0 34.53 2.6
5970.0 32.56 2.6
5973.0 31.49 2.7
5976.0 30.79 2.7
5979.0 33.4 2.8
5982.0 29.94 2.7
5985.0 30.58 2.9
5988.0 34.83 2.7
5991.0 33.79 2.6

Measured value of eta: 0.0 Ang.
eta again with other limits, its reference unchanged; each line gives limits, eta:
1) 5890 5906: -6.1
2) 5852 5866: -6.4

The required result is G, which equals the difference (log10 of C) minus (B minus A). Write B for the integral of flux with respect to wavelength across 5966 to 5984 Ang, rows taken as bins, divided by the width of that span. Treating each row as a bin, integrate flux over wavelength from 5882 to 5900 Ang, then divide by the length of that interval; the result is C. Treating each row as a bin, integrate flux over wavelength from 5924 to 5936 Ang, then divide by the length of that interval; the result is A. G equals 2.8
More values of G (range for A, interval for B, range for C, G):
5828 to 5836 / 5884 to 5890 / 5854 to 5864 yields 3.4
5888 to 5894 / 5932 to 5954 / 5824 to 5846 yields -1.3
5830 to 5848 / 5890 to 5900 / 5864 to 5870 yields 3.4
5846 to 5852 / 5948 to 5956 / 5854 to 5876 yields 7.3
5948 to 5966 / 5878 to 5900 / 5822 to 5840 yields 2.7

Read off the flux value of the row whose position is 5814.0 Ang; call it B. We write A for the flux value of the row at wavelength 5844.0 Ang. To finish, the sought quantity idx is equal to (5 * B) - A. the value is 128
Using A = 32.65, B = 32.11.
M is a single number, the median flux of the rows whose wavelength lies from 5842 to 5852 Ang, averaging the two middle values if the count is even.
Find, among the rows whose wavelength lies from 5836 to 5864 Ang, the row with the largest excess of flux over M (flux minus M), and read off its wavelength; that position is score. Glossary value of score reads 5847.0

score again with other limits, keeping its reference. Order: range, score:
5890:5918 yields 5916.0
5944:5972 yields 5964.0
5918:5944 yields 5922.0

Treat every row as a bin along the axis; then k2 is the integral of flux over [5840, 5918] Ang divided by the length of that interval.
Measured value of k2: 32.5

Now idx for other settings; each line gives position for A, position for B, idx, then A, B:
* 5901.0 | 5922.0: 153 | 34.43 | 37.51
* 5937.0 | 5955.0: 137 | 29.77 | 33.42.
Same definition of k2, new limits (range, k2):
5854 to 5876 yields 32.4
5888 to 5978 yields 32.4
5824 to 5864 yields 32.1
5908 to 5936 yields 34.5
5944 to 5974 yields 31.6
